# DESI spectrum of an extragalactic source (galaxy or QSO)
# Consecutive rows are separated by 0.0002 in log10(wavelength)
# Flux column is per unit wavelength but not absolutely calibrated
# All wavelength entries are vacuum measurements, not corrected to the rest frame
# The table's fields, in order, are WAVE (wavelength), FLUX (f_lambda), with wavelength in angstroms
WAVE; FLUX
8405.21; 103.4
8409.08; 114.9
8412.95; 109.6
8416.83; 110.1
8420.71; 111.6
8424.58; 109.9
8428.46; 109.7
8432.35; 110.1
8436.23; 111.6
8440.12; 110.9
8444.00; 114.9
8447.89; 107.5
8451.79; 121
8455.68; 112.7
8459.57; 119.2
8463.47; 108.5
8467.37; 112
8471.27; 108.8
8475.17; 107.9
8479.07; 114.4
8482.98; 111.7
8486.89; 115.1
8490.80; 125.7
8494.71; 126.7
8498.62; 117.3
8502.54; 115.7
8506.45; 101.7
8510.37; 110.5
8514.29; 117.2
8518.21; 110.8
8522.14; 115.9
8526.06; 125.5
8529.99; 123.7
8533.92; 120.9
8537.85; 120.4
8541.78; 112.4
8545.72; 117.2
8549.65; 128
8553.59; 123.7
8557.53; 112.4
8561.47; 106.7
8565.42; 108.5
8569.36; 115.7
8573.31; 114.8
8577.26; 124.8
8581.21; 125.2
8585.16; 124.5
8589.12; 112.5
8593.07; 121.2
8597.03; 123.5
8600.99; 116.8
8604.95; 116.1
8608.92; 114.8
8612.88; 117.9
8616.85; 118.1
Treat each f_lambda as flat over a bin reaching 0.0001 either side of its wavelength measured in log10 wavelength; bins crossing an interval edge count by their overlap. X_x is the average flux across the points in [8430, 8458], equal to 113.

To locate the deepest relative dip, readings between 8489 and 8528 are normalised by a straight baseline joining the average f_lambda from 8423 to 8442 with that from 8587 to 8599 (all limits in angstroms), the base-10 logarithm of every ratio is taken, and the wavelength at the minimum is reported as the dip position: 8506.45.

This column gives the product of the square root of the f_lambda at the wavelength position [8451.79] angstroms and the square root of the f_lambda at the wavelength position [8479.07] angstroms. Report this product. 118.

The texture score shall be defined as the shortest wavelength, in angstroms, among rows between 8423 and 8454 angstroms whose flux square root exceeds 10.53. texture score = 8436.23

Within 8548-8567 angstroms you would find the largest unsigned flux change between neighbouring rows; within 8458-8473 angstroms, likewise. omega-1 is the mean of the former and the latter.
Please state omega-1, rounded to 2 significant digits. 11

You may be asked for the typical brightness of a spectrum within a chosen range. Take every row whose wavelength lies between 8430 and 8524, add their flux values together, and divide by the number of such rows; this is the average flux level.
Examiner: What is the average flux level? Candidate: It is 114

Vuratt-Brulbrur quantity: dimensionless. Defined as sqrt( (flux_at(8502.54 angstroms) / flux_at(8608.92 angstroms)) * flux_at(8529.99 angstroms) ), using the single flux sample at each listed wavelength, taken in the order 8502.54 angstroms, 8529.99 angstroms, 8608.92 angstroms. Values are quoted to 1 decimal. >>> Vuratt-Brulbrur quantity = 11.2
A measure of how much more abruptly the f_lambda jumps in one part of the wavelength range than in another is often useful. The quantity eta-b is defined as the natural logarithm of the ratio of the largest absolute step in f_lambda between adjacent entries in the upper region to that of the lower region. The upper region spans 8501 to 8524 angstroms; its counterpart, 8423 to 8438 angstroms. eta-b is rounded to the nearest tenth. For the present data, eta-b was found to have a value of 2.2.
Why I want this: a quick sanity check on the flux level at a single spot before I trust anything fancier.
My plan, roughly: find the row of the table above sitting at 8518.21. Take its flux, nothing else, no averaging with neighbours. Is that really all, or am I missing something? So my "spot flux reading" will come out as 110.8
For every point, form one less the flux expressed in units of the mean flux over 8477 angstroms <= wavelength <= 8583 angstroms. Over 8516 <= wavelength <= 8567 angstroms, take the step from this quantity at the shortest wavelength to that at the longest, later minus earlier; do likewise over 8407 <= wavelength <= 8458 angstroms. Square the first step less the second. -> 0.0000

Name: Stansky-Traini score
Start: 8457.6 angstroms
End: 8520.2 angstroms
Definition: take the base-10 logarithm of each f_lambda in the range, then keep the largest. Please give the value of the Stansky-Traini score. 2.10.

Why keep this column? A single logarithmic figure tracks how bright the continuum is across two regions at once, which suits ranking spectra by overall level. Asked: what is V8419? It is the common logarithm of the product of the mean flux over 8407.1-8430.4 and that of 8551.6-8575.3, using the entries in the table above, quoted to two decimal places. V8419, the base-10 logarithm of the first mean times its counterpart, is 4.10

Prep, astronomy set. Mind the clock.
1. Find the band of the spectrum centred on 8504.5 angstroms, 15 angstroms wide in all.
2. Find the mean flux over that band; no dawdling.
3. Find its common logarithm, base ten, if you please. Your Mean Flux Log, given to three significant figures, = 2.05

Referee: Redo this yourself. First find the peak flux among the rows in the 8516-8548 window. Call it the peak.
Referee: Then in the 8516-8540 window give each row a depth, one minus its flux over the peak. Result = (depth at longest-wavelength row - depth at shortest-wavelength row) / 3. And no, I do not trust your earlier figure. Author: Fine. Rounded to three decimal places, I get -0.025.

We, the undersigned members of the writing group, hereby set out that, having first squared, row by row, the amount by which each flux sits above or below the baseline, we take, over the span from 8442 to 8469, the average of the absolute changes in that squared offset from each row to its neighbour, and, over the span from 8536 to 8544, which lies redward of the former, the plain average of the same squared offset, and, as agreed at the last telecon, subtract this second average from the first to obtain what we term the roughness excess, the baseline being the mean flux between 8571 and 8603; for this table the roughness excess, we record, 73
